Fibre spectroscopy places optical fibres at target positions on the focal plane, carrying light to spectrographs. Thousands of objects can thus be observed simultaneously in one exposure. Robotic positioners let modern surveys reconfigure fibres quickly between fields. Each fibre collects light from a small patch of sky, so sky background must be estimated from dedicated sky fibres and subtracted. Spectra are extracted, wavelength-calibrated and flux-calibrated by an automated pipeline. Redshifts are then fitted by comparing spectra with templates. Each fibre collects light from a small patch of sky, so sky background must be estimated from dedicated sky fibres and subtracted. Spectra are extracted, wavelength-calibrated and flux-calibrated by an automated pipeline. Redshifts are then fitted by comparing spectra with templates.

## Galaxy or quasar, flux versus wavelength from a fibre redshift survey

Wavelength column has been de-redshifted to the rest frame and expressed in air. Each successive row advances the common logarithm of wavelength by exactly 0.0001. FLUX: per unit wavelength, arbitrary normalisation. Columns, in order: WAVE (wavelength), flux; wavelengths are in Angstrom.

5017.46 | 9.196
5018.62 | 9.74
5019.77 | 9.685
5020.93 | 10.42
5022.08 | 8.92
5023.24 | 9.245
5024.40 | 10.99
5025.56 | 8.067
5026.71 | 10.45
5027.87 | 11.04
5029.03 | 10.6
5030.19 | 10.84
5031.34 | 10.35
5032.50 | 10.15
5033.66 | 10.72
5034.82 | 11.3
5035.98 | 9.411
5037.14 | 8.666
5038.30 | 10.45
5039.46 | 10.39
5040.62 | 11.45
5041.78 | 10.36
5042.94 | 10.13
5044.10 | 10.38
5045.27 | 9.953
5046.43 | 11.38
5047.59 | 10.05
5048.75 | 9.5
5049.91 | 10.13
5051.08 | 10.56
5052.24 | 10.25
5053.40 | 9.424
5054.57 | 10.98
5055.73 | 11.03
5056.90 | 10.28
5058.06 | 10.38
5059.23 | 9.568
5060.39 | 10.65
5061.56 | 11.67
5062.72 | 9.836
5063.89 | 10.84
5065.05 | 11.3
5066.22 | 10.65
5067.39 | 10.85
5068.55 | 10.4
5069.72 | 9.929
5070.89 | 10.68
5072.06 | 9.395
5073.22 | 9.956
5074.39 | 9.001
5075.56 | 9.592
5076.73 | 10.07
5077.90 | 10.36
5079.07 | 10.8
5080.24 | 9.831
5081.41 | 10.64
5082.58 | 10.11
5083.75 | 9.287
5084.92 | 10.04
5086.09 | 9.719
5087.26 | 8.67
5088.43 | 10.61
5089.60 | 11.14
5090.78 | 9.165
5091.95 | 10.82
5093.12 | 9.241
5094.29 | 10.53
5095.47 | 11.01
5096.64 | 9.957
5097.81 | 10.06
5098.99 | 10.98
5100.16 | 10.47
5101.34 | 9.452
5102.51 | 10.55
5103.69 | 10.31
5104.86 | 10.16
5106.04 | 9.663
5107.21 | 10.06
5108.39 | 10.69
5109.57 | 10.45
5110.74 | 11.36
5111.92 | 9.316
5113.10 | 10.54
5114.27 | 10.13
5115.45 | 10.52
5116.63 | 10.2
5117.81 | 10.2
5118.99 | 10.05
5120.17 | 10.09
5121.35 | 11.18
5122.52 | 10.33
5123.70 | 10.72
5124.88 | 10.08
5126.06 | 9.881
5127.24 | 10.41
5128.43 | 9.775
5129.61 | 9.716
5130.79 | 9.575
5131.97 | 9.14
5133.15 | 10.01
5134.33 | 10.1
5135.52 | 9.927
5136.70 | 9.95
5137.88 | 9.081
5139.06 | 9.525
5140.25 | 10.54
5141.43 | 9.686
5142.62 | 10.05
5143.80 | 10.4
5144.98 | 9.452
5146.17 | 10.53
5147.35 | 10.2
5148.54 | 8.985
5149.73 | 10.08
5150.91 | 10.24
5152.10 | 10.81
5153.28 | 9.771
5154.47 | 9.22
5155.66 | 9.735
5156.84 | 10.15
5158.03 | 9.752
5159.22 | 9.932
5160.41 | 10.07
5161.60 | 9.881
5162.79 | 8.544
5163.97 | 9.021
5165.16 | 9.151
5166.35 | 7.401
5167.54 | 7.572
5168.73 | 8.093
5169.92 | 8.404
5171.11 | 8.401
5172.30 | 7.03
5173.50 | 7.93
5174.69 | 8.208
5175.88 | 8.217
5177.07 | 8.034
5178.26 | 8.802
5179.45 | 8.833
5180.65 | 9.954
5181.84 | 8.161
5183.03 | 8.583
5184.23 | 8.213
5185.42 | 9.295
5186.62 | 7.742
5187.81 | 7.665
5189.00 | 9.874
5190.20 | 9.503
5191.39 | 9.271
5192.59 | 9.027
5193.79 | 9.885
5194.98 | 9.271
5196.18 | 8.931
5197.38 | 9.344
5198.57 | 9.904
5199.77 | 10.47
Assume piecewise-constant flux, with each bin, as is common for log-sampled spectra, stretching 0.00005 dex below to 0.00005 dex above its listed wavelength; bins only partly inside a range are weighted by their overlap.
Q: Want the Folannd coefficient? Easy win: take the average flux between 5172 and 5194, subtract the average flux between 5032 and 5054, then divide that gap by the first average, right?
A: -0.185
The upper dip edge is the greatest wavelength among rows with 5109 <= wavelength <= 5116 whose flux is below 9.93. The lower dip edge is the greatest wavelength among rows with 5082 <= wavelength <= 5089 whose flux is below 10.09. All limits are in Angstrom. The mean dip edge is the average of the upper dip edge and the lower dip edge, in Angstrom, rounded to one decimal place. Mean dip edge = 5099.6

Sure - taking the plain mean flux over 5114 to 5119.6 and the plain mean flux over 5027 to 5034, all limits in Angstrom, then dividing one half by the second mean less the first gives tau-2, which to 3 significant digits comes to 1.26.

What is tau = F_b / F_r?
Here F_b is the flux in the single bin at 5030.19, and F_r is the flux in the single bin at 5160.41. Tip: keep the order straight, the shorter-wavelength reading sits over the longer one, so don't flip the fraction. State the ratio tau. 1.08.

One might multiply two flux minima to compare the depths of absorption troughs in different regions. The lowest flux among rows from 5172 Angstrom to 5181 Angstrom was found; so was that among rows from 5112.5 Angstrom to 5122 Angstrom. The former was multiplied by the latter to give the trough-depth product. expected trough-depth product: 70.7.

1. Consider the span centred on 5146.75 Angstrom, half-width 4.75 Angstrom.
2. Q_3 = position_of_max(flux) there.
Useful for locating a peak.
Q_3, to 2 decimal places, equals 5146.17 Angstrom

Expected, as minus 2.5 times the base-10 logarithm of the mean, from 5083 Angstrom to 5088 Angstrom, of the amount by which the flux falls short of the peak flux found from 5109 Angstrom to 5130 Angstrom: -0.7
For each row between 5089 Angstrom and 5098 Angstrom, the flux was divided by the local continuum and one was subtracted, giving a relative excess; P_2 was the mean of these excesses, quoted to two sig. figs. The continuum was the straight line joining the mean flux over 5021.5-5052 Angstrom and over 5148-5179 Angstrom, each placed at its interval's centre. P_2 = 0.061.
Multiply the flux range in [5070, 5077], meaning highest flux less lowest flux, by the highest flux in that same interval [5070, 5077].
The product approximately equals 18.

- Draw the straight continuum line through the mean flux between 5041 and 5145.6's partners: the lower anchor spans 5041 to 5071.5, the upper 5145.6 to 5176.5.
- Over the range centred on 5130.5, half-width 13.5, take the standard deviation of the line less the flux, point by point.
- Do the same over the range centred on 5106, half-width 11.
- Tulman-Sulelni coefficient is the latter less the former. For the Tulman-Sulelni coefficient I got 0.07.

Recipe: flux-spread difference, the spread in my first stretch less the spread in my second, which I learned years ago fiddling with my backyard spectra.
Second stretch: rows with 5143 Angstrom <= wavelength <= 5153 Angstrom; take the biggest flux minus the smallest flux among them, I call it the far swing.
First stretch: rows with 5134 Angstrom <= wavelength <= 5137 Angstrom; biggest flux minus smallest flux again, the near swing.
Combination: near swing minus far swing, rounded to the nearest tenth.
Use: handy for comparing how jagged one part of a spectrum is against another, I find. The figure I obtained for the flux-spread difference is -1.7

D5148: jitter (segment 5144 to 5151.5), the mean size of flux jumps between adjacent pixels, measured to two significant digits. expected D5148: 0.78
